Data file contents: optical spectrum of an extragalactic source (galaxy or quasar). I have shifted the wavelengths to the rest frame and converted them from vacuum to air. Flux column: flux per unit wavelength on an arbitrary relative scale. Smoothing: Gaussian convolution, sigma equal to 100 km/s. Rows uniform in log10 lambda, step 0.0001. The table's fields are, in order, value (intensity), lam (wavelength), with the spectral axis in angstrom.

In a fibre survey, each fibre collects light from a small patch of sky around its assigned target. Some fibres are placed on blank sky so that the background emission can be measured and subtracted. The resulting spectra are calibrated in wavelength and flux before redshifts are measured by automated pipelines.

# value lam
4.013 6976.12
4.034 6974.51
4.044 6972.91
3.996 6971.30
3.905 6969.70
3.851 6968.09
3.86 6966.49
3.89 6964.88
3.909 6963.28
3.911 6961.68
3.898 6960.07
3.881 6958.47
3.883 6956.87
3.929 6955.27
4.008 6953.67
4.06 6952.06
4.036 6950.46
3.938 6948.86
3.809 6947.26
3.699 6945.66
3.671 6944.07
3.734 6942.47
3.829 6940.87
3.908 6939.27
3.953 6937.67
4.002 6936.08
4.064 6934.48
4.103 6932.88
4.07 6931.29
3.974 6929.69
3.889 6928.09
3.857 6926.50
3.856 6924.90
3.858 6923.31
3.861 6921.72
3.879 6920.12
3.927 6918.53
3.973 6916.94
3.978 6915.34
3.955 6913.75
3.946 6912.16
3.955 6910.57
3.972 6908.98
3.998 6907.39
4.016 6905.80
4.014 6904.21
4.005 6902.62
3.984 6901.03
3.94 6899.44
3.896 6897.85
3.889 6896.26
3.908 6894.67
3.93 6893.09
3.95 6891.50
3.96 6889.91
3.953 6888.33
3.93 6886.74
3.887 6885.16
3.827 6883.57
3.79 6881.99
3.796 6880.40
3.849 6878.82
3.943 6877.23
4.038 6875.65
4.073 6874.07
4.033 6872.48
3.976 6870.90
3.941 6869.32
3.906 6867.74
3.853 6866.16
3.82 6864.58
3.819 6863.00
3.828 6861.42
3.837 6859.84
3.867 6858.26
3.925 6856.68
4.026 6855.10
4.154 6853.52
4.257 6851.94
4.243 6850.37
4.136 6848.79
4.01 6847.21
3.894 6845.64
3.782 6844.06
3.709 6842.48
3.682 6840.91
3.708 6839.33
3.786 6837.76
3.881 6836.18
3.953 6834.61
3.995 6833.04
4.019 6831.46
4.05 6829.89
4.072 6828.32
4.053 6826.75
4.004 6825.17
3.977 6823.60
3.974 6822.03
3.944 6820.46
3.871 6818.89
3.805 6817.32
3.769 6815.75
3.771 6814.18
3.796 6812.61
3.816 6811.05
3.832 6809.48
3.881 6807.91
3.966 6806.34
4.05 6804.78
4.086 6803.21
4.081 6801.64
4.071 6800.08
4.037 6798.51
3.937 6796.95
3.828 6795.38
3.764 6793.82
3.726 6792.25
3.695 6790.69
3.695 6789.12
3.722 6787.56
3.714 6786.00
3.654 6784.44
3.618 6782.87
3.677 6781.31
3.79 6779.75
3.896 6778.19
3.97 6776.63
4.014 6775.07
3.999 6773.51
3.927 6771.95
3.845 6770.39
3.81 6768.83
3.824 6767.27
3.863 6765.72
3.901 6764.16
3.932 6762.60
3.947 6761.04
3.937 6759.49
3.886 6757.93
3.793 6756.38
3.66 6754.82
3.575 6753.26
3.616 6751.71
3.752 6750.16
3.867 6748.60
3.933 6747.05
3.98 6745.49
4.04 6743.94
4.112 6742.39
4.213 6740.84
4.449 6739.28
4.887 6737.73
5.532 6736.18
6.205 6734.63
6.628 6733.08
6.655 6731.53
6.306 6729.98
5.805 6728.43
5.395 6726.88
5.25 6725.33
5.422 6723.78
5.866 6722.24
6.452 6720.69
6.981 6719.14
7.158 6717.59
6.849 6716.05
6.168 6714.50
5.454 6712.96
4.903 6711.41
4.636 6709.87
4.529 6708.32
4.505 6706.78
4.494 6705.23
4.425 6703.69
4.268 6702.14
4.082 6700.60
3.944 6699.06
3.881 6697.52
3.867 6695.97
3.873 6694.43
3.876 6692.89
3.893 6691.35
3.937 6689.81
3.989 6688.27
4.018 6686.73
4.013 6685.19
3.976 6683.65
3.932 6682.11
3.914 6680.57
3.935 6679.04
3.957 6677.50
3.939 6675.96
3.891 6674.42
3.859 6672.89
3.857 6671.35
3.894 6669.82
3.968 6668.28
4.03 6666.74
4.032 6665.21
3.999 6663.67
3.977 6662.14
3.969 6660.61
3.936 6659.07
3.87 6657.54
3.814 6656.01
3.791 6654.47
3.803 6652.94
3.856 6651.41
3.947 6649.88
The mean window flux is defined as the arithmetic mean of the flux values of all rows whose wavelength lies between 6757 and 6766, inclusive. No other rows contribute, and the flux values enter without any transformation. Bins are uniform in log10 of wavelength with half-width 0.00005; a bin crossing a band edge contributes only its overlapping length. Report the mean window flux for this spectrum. 3.91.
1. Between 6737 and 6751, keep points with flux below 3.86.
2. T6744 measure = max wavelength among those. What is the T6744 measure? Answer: 6750.16 angstrom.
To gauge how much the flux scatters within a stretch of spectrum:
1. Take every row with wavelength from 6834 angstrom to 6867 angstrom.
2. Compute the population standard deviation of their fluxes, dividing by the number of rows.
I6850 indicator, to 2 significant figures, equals 0.16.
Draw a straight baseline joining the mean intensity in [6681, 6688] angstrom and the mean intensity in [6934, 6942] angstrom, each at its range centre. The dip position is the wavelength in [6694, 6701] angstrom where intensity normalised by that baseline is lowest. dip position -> 6695.97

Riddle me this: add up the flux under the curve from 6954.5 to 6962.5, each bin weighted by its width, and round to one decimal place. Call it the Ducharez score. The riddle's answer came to 31.2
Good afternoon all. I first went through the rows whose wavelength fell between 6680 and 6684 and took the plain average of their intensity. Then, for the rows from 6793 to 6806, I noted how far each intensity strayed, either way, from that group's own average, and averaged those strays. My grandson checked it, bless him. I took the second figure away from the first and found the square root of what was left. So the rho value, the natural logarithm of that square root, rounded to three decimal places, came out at 0.672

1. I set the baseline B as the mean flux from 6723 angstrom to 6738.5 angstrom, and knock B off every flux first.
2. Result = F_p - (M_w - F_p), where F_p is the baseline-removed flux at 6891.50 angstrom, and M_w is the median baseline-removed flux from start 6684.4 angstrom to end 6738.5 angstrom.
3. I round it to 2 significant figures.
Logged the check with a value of -2.8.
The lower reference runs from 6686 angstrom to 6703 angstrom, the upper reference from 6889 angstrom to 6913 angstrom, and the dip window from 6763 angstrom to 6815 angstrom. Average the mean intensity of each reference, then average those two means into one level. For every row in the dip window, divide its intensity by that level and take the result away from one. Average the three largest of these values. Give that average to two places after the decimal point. 0.08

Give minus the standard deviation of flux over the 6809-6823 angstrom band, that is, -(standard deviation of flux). -0.07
